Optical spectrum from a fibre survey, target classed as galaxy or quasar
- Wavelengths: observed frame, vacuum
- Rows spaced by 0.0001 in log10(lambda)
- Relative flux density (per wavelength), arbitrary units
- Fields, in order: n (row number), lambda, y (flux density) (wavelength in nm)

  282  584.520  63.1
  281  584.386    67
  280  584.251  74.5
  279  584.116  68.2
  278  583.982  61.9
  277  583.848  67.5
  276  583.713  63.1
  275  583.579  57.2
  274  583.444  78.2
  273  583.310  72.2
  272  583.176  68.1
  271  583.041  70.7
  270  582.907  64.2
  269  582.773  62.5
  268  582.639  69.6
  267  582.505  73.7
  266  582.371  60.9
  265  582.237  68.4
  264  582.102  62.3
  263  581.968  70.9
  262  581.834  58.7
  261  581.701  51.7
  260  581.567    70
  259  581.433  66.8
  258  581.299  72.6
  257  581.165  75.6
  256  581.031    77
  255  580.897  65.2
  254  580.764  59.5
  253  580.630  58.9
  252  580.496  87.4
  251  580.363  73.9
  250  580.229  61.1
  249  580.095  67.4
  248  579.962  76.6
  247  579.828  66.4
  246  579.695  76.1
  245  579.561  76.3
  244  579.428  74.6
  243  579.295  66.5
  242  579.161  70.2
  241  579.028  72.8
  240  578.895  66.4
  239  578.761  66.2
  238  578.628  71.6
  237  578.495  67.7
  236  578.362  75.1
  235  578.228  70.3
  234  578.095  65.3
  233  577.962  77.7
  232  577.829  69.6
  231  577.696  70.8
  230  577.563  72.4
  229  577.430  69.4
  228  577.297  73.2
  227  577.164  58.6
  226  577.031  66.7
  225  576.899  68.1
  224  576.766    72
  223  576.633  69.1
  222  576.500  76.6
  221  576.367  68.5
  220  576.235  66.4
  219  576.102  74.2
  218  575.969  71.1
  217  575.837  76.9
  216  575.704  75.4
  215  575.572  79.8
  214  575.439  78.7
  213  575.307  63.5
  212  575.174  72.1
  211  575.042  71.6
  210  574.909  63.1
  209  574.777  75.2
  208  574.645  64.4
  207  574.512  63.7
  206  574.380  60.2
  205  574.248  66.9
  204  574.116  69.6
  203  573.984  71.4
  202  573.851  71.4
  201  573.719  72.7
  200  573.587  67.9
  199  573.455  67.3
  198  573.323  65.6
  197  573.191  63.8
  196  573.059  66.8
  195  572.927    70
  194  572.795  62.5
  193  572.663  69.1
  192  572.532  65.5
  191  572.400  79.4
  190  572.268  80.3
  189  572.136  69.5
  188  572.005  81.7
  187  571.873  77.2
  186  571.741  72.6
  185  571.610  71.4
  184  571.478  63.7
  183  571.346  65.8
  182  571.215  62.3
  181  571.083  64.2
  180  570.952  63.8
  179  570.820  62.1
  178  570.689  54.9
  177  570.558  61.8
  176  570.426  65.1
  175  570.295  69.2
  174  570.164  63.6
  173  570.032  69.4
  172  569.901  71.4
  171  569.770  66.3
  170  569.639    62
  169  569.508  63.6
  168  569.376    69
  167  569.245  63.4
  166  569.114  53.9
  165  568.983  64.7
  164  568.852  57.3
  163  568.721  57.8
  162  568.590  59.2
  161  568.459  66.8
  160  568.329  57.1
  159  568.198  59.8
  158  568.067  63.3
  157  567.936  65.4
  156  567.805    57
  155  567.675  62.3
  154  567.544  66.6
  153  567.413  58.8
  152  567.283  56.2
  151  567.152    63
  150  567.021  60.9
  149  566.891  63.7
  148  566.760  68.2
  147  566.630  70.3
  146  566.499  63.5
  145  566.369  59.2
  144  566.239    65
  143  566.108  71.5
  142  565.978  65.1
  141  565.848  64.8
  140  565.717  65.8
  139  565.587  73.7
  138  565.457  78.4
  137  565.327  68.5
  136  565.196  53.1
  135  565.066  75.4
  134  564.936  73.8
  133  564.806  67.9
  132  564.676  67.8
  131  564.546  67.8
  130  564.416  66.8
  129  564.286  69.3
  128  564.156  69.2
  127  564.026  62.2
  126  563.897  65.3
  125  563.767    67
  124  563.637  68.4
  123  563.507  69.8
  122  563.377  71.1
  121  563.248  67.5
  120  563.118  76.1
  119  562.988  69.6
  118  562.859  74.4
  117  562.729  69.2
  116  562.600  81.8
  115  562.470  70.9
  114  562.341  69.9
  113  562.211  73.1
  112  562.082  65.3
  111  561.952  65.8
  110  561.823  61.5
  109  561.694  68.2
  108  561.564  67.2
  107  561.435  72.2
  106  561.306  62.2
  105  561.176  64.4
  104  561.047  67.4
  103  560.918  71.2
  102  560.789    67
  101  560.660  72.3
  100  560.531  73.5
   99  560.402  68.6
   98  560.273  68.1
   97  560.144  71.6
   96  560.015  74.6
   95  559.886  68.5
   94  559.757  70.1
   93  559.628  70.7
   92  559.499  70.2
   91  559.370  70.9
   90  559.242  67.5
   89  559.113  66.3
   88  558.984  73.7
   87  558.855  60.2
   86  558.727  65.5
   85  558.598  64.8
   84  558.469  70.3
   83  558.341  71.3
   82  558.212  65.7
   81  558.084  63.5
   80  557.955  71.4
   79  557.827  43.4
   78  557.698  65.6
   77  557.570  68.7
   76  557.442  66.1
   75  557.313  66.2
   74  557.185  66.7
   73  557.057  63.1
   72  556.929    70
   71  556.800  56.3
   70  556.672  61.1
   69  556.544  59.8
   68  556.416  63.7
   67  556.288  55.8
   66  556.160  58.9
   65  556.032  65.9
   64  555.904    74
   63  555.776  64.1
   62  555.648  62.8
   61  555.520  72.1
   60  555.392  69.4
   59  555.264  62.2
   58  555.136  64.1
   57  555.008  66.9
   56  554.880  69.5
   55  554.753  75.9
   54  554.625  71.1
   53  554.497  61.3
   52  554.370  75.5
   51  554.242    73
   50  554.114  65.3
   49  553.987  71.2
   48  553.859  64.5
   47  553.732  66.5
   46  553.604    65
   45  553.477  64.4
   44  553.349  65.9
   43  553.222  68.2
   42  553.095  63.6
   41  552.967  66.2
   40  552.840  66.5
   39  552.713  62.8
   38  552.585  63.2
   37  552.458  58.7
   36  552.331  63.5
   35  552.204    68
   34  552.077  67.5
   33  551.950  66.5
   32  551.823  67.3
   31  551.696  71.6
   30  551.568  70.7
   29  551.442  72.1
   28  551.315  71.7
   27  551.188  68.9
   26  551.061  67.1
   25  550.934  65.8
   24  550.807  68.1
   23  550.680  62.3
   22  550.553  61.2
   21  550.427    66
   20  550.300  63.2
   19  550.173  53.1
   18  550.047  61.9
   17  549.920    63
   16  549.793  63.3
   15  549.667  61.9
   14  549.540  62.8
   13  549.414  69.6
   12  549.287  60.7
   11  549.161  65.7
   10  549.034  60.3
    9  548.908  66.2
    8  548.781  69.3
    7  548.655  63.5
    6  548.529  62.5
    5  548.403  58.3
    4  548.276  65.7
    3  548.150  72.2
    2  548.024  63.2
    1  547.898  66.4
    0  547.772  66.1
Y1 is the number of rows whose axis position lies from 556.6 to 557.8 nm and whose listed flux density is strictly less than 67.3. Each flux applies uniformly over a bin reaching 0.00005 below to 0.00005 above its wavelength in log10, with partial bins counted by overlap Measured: 7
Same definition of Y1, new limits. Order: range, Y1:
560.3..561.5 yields 3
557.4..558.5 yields 5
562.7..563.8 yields 1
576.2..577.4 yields 3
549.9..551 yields 8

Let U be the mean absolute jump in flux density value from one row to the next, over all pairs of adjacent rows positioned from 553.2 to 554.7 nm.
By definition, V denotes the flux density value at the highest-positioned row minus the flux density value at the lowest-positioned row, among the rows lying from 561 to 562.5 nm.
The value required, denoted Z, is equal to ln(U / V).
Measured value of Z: 0.35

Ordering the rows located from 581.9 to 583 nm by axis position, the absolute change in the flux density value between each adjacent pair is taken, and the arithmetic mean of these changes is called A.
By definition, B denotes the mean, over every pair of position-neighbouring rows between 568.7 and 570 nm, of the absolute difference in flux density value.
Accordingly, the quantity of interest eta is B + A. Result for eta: 12.4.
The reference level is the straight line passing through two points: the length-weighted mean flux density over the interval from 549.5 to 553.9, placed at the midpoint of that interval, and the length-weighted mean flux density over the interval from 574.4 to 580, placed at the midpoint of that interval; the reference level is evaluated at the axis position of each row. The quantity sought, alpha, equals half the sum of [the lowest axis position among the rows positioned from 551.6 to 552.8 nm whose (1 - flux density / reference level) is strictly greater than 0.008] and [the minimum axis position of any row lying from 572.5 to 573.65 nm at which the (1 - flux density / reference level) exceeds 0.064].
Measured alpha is 562.56 nm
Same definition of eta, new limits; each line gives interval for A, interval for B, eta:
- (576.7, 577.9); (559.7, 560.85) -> 8.0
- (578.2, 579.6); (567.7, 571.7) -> 9.2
